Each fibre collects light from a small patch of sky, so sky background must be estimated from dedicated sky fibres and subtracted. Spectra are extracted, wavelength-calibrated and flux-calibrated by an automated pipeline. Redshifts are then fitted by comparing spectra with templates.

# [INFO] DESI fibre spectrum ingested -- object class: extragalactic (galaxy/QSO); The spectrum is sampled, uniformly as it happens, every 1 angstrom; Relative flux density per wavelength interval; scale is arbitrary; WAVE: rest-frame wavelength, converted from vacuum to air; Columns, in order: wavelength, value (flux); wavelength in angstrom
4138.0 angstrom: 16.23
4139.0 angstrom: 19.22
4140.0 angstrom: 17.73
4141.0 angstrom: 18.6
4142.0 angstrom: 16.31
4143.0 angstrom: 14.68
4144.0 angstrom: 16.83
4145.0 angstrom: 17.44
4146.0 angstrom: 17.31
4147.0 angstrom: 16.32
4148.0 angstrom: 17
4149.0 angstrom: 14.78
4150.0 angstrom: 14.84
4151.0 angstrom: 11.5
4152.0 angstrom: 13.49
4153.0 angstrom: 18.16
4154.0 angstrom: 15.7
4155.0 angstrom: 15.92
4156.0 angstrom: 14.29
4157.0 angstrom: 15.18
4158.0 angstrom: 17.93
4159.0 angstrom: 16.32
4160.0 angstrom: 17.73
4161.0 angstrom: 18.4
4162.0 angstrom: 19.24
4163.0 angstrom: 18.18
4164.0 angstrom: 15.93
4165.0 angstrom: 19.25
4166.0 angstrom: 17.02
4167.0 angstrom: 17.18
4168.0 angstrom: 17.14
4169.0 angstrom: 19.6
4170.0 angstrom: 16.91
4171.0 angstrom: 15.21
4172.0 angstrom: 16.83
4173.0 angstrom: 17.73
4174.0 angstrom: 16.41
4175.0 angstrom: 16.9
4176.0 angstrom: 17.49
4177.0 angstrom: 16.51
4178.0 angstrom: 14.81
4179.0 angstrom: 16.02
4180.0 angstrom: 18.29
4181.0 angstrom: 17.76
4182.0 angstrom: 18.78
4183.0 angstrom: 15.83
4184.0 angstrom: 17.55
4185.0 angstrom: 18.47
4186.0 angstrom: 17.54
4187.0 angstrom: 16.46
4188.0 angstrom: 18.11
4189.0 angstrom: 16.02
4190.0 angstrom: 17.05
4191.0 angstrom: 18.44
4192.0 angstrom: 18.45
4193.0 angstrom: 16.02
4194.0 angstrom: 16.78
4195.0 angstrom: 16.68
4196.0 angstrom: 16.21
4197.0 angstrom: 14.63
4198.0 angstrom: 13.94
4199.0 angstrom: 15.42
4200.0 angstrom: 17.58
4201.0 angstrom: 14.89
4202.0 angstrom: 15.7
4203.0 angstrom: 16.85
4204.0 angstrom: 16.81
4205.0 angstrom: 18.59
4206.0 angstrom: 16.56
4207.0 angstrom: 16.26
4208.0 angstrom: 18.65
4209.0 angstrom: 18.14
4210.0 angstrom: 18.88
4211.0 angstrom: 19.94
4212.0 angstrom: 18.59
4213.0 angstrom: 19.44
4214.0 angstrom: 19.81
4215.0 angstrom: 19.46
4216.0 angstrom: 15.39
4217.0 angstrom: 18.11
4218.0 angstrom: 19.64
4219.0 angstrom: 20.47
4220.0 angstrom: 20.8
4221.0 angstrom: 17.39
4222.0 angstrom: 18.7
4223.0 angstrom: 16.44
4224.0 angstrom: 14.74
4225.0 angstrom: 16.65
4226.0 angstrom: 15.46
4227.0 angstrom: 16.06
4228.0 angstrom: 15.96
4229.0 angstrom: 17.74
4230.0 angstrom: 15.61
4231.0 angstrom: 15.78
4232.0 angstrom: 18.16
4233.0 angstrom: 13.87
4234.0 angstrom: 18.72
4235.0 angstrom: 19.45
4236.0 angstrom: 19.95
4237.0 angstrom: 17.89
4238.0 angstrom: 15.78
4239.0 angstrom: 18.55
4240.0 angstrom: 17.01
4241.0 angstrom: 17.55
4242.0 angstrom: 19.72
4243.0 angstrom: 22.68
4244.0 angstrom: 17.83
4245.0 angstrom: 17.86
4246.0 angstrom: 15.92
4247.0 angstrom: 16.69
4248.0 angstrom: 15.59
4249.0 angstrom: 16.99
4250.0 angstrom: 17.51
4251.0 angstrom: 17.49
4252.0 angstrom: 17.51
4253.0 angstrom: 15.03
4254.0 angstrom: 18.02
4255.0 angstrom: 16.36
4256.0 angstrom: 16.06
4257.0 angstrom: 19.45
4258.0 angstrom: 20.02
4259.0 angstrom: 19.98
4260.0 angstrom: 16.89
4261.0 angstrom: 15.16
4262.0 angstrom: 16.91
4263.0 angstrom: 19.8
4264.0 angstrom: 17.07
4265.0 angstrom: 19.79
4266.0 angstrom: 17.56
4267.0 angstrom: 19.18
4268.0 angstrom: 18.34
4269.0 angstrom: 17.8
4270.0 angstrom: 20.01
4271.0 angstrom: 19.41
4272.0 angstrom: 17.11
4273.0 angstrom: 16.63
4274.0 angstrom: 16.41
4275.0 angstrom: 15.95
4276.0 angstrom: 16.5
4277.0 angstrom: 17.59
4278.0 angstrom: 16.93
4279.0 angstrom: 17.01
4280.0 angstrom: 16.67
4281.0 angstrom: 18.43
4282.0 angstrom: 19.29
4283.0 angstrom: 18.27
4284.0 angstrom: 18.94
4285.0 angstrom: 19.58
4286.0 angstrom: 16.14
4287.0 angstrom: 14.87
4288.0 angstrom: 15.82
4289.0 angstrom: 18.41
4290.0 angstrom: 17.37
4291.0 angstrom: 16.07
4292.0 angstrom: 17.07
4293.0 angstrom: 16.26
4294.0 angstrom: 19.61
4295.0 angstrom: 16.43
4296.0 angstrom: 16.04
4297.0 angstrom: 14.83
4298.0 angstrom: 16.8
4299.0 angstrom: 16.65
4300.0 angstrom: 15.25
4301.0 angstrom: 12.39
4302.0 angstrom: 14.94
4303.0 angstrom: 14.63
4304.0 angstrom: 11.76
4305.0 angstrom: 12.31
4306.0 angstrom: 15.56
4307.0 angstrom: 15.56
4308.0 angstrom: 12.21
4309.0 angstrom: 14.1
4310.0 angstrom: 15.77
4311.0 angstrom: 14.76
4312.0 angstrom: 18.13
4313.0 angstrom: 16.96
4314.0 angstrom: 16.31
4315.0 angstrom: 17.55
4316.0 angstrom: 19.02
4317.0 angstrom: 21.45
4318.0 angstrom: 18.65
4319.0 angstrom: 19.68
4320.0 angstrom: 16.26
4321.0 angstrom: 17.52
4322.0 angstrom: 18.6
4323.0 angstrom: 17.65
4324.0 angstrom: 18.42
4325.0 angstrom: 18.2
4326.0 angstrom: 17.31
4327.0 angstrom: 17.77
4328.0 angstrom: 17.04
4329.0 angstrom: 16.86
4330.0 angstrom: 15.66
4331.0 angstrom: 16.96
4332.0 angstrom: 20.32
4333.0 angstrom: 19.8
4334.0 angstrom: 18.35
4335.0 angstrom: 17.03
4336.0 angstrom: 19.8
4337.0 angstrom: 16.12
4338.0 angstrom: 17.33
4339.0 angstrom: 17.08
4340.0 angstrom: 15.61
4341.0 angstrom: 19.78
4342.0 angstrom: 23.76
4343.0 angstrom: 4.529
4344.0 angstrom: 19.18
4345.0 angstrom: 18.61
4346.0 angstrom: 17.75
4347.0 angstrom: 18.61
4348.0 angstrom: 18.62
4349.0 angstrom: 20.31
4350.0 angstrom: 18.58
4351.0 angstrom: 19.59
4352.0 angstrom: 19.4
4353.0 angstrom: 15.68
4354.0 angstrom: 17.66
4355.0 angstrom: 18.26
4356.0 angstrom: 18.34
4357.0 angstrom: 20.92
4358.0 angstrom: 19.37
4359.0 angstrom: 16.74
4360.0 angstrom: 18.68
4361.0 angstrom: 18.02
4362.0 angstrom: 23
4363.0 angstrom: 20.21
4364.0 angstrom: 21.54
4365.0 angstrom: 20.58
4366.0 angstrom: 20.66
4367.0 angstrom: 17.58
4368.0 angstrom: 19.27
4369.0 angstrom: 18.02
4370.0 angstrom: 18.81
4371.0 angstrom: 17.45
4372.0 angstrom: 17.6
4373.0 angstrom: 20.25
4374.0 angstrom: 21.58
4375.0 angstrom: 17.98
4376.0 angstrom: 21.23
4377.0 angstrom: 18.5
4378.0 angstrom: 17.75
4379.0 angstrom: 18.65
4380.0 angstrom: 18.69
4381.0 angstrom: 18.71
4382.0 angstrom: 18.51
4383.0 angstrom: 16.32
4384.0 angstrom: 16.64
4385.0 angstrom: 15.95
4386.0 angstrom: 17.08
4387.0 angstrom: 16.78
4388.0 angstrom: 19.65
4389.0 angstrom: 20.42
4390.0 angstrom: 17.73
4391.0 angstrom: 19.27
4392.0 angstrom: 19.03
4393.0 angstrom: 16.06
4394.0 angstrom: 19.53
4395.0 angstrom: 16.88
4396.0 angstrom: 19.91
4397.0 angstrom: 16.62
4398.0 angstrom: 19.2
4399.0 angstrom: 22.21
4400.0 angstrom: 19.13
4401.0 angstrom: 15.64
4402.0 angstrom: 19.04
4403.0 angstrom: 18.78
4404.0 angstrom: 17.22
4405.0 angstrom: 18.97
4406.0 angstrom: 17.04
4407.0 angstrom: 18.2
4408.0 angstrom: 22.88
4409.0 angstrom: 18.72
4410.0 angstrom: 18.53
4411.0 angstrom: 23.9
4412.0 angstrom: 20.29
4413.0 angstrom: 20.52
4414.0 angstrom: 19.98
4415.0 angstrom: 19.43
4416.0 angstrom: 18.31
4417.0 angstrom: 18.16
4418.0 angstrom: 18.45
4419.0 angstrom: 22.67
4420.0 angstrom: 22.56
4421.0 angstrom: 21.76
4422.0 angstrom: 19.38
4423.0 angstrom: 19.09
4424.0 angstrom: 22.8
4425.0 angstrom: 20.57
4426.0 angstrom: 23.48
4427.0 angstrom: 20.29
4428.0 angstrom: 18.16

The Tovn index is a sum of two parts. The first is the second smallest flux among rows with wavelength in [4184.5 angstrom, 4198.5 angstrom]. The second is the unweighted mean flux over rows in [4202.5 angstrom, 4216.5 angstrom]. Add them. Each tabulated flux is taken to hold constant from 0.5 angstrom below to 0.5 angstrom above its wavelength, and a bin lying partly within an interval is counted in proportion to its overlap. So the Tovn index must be 33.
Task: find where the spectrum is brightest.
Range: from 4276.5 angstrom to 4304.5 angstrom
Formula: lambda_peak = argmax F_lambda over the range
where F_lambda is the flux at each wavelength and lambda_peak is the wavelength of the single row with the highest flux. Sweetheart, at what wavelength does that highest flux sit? 4294.0 angstrom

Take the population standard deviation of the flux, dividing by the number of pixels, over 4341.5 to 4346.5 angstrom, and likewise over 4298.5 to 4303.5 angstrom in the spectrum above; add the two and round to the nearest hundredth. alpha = 7.84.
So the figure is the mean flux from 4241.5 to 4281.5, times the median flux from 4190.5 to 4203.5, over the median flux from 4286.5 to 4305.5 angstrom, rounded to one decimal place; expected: 17.9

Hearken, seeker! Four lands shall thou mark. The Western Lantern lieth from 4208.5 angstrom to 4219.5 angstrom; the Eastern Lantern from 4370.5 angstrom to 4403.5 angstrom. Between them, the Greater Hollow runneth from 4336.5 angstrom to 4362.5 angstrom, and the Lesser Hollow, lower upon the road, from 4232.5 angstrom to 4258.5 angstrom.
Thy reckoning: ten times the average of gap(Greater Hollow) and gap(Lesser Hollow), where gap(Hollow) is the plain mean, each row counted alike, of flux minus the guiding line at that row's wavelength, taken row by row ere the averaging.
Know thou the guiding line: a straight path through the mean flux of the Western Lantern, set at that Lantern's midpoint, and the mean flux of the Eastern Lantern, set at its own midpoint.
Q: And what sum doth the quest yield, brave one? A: -7.8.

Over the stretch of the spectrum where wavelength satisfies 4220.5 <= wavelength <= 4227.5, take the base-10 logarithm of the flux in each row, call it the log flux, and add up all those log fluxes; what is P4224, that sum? 9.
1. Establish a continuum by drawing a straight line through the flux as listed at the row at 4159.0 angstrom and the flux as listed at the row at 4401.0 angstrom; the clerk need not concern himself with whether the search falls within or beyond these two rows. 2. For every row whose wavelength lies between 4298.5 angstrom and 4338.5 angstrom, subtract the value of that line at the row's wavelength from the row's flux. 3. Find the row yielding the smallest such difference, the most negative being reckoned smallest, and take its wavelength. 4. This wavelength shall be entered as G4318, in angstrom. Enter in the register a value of 4304.0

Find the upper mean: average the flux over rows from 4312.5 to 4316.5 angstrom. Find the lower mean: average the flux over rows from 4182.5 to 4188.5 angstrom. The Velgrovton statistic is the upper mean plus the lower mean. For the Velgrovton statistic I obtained 34.8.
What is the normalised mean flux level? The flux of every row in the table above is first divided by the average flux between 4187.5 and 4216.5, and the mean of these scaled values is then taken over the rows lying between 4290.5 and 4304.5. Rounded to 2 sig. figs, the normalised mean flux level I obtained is 0.91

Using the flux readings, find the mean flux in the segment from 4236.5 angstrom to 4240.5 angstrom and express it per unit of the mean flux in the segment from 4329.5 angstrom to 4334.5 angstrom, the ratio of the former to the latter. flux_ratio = 0.95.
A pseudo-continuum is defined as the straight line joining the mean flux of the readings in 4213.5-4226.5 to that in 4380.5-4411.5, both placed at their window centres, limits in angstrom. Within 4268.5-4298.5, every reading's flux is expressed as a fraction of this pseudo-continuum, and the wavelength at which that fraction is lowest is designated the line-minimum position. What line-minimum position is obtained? 4297.0 angstrom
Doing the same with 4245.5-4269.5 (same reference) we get 4253.0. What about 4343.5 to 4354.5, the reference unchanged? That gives 4353.0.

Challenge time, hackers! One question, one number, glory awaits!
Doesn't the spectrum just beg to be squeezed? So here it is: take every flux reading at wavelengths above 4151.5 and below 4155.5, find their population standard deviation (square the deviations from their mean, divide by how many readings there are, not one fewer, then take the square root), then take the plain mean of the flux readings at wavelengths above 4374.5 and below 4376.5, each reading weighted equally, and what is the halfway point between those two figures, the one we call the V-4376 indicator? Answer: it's 10.6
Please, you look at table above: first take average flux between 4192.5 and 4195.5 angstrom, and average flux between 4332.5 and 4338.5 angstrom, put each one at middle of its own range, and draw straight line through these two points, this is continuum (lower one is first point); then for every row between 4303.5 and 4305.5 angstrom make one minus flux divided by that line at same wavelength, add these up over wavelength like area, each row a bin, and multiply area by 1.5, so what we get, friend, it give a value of 1.0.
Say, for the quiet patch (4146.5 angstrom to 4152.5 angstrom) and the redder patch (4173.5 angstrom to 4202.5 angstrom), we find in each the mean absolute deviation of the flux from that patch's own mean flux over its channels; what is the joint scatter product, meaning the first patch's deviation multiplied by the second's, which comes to 1.5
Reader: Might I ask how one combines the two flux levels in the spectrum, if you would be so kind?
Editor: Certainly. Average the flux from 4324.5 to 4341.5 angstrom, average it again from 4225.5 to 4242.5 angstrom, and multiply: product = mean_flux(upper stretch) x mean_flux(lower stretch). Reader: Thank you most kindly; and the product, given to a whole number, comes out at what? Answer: 305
